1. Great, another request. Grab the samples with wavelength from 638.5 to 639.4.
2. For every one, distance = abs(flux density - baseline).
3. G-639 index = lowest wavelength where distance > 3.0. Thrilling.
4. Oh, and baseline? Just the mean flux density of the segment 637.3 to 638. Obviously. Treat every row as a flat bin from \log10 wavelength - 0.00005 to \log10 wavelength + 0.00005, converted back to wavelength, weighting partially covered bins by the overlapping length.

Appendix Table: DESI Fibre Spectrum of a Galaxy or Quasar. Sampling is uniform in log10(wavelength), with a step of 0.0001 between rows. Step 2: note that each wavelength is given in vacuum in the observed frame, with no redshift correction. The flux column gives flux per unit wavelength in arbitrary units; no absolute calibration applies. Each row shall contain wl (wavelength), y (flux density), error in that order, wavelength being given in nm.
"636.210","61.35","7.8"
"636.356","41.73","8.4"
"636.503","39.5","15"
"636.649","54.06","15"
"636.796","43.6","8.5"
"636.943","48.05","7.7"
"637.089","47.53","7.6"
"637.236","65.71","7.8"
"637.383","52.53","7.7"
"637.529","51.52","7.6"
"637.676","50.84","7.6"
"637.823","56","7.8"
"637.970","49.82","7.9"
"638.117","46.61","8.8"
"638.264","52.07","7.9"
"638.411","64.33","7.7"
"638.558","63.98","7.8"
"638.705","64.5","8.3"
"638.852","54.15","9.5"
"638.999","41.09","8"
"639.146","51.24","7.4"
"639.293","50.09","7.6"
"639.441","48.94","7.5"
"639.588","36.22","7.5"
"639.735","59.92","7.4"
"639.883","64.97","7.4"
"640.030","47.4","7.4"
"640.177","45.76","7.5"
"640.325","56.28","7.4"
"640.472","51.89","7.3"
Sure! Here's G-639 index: 638.558 nm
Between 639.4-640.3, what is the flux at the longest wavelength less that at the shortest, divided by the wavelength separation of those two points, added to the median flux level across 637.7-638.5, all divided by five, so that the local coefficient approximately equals 10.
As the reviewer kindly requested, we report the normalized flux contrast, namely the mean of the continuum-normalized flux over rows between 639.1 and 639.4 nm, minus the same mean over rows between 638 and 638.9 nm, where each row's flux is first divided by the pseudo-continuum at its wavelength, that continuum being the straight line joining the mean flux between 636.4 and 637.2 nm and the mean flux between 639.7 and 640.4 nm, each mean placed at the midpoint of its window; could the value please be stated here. -0.17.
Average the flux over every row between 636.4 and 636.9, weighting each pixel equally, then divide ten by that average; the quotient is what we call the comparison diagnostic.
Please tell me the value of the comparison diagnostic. 0.219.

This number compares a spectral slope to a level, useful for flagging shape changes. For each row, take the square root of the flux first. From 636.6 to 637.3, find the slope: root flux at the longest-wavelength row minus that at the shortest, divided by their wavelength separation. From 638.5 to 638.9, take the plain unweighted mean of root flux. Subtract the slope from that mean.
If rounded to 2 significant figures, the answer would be 6.5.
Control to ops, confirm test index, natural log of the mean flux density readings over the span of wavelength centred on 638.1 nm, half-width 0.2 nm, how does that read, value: 3.90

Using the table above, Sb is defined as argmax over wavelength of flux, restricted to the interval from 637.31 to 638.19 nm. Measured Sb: 637.823 nm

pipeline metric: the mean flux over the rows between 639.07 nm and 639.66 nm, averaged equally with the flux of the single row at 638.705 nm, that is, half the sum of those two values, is 55.6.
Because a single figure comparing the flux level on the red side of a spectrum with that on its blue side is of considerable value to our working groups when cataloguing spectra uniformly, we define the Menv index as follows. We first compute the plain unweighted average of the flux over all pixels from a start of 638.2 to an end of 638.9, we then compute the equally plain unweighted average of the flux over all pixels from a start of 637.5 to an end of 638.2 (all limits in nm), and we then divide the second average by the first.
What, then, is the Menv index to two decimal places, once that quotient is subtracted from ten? 9.15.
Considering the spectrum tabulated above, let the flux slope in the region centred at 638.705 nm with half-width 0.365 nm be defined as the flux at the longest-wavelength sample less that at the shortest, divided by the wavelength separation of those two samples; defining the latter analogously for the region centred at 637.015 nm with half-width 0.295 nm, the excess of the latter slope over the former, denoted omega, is 90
